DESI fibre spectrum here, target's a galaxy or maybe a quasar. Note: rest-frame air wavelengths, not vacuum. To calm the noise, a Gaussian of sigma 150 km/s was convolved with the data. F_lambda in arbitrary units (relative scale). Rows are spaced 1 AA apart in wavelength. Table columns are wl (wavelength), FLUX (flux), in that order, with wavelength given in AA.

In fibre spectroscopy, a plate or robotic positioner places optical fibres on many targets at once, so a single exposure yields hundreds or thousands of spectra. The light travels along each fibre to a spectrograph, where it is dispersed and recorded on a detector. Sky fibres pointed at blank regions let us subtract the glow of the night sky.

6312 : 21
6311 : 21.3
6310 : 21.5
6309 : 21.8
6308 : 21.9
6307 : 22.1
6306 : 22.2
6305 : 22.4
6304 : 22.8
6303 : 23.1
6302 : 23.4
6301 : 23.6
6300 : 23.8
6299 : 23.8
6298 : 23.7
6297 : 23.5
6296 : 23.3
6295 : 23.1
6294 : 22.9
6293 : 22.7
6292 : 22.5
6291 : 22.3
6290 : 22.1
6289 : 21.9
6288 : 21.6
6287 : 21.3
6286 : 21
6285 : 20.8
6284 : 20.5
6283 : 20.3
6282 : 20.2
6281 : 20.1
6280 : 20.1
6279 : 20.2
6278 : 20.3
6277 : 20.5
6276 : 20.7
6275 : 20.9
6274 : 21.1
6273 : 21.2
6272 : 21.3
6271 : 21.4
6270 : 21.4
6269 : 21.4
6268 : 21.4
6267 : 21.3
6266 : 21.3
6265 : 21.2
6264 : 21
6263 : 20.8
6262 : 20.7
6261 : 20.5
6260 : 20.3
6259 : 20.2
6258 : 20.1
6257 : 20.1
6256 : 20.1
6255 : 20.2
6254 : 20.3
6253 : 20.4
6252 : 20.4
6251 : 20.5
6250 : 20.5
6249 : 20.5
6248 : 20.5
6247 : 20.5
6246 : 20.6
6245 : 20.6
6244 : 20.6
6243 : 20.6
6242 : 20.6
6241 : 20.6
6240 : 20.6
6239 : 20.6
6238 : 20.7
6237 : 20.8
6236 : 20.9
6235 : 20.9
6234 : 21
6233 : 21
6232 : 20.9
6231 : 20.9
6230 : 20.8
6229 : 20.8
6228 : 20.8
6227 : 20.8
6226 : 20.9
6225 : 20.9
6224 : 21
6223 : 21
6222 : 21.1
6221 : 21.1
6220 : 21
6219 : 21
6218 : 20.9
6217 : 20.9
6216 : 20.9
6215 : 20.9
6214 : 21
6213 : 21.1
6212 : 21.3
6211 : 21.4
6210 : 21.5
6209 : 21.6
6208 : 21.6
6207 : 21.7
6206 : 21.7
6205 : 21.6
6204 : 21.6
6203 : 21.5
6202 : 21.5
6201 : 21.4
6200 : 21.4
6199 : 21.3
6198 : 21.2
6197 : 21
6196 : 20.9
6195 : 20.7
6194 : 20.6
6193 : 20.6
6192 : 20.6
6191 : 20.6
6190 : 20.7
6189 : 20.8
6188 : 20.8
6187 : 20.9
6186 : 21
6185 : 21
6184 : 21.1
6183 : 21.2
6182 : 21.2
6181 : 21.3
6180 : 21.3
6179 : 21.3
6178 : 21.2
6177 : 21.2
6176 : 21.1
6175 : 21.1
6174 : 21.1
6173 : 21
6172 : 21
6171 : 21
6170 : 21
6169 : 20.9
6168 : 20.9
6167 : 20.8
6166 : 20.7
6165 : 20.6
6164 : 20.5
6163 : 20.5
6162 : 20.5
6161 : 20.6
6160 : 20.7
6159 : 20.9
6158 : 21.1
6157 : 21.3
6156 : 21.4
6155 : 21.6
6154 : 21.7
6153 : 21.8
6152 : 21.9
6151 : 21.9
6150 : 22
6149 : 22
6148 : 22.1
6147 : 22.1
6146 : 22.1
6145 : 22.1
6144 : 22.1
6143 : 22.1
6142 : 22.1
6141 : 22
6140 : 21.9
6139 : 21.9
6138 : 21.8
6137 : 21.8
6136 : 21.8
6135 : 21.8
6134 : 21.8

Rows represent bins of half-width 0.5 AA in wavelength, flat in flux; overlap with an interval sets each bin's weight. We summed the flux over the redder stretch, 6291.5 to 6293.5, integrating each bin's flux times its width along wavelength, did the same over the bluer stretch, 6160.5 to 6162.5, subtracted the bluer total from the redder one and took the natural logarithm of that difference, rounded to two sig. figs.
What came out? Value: 1.4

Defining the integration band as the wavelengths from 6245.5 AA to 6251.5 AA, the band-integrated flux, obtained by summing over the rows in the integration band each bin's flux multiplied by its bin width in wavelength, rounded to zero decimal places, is 123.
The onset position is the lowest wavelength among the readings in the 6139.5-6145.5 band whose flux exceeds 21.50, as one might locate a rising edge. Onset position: 6140 AA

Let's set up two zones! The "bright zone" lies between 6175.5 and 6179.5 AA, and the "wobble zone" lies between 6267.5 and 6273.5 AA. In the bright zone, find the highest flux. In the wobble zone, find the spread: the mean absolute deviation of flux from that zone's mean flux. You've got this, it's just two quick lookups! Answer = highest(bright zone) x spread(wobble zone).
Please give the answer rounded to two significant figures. 1.4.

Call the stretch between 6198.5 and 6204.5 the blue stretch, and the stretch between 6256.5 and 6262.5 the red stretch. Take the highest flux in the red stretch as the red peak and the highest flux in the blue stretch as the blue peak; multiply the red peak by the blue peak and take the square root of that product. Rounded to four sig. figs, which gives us 21.15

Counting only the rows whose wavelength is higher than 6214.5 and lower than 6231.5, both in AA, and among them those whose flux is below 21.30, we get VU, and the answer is 17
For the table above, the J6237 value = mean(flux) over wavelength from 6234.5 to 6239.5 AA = 20.8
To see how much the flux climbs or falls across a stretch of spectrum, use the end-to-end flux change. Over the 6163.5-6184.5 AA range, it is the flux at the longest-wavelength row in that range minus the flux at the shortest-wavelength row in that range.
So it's 0.6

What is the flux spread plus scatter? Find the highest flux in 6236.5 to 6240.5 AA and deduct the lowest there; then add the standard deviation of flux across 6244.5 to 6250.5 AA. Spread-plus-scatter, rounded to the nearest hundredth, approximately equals 0.25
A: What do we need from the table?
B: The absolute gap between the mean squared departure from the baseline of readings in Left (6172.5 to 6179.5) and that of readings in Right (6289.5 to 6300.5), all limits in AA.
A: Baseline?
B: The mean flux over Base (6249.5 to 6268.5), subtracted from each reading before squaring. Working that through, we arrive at 6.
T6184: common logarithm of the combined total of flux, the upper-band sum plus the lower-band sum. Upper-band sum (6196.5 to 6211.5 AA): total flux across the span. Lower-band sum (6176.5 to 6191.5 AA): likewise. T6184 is 2.80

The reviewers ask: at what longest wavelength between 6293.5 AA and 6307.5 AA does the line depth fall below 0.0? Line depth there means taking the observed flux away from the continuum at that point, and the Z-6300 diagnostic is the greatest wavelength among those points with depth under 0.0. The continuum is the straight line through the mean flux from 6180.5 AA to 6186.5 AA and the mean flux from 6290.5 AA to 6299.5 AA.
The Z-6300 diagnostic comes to 6302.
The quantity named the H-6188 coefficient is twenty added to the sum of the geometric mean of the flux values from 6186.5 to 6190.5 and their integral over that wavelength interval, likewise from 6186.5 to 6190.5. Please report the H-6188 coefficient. 124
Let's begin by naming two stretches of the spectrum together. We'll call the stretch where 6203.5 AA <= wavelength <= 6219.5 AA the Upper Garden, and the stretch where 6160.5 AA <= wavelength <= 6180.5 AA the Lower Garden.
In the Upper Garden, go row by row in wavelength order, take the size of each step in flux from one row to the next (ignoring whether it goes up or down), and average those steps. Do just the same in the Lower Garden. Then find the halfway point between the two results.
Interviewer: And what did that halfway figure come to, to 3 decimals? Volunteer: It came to 0.057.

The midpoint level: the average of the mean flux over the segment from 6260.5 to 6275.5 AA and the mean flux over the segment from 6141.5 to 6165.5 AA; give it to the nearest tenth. 21.3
